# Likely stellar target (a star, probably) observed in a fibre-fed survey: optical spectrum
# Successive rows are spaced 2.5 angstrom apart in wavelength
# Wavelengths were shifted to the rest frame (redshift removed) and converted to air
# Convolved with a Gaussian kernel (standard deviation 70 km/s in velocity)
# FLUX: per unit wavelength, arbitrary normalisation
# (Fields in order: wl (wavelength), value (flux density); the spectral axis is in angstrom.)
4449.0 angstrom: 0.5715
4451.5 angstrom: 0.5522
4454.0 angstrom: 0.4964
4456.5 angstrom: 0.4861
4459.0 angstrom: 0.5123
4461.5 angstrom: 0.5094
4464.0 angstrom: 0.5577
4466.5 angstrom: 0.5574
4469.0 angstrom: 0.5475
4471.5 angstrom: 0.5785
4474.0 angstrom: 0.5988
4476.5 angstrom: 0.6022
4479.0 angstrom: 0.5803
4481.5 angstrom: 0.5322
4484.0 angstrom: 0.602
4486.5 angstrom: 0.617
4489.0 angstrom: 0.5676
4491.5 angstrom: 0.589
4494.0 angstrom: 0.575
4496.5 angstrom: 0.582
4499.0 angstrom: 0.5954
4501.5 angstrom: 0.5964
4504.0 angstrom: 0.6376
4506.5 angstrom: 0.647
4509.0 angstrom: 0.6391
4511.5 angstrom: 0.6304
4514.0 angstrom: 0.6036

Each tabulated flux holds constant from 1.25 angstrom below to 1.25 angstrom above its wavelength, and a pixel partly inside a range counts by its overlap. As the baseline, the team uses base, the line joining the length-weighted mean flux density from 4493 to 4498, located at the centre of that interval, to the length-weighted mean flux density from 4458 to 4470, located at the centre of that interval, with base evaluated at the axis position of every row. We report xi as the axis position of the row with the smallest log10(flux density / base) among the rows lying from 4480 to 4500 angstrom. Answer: 4481.5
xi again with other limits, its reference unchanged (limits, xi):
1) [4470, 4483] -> 4481.5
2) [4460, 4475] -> 4461.5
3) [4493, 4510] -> 4494.0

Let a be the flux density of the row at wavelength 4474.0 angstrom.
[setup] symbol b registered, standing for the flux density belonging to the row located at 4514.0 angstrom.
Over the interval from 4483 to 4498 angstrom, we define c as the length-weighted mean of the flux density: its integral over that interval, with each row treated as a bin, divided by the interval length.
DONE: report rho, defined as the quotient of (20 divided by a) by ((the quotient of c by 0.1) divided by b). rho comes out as 3.4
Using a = 0.5988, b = 0.6036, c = 0.589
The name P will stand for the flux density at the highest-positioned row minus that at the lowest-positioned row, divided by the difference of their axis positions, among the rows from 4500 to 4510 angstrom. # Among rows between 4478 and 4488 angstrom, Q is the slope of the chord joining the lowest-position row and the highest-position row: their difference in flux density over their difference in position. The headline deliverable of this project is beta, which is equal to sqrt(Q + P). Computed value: 0.10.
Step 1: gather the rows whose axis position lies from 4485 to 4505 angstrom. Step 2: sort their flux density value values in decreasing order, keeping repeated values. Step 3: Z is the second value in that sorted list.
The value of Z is 0.617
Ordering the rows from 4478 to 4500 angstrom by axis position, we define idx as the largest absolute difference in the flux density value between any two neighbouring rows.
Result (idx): 0.070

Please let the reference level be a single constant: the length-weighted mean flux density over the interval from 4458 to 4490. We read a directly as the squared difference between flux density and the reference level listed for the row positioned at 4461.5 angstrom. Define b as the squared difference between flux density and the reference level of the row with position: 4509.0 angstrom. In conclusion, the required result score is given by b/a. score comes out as 2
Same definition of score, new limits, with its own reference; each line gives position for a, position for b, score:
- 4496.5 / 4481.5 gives 5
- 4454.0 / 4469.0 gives 0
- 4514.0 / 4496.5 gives 0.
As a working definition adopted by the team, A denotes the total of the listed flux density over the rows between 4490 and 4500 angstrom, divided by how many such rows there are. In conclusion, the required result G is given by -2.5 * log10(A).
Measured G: 0.581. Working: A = 0.585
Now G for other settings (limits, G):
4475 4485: 0.593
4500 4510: 0.502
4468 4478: 0.588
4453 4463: 0.750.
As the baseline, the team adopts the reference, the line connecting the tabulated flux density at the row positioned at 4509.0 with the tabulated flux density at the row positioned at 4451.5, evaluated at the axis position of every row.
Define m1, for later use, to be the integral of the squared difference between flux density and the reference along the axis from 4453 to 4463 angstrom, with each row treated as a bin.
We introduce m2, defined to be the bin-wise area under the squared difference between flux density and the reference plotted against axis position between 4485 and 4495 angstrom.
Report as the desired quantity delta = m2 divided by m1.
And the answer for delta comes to 0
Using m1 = 0.037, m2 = 0.0099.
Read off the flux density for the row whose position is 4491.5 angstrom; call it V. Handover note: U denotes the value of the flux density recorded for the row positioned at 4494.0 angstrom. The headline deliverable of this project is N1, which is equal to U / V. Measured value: 0.98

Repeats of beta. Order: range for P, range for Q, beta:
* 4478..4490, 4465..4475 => 0.07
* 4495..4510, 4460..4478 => 0.10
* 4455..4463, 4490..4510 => 0.09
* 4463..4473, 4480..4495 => 0.08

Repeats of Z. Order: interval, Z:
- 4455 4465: 0.5123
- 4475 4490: 0.6022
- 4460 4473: 0.5577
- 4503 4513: 0.6391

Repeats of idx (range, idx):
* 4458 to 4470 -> 0.048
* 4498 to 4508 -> 0.041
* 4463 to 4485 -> 0.070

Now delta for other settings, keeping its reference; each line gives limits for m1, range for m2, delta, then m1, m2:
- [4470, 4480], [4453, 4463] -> 25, 0.001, 0.0365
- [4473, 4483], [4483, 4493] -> 1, 0.012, 0.0064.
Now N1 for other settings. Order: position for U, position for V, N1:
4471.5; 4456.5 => 1.19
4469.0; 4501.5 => 0.92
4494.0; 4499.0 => 0.97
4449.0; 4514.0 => 0.95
